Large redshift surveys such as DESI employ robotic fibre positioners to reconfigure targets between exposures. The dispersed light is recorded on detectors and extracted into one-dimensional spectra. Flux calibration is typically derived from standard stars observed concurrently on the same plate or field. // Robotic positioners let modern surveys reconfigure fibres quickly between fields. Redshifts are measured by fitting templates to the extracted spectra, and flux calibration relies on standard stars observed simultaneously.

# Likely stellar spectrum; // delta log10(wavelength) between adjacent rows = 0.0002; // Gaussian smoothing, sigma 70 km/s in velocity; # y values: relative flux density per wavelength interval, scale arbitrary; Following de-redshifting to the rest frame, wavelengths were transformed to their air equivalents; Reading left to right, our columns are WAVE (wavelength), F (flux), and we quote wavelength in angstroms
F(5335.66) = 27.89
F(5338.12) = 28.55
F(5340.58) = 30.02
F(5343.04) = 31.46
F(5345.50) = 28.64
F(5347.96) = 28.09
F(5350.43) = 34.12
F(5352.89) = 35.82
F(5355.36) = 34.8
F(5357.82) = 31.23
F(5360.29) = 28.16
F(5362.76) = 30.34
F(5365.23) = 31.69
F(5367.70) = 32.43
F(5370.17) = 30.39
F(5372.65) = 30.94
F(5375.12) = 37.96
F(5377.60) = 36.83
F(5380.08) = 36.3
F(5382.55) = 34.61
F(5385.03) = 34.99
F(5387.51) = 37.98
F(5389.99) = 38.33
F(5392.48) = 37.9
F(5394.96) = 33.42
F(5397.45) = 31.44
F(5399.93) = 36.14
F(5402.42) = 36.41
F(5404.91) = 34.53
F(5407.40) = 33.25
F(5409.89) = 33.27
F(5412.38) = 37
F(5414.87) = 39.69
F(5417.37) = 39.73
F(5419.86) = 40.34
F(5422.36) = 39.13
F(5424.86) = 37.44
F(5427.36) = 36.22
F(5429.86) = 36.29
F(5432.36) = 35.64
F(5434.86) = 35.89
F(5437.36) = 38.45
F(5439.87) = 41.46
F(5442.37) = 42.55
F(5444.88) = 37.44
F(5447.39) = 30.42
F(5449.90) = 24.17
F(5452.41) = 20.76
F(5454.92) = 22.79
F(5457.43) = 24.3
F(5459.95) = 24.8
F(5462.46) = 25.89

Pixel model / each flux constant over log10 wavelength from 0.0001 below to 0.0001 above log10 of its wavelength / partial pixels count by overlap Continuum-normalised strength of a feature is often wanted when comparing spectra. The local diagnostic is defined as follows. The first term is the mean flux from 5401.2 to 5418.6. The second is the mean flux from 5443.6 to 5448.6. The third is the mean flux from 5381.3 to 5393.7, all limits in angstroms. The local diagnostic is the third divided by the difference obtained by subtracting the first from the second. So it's -16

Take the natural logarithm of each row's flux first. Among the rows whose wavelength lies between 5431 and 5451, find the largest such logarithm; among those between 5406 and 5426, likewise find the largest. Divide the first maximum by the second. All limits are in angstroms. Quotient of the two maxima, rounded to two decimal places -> 1.01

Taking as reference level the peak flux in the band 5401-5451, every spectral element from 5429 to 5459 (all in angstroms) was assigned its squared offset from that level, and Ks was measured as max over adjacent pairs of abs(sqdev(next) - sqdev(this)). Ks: 191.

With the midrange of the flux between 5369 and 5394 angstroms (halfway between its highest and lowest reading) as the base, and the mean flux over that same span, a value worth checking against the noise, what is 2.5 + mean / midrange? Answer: 3.54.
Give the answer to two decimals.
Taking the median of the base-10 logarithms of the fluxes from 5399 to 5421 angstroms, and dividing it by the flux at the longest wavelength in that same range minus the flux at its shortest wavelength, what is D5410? 0.37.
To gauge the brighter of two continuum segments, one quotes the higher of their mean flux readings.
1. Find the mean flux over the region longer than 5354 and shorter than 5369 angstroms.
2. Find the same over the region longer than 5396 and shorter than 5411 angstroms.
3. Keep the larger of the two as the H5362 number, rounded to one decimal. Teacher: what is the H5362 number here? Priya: 34.2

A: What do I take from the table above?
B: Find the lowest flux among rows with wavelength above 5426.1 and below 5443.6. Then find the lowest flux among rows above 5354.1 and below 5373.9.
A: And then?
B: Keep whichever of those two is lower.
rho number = 28.2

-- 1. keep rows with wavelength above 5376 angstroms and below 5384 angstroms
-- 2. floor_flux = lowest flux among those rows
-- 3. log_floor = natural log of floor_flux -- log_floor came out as 3.54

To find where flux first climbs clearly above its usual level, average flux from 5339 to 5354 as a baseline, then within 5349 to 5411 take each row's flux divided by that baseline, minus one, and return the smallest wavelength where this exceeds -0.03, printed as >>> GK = 5350.43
